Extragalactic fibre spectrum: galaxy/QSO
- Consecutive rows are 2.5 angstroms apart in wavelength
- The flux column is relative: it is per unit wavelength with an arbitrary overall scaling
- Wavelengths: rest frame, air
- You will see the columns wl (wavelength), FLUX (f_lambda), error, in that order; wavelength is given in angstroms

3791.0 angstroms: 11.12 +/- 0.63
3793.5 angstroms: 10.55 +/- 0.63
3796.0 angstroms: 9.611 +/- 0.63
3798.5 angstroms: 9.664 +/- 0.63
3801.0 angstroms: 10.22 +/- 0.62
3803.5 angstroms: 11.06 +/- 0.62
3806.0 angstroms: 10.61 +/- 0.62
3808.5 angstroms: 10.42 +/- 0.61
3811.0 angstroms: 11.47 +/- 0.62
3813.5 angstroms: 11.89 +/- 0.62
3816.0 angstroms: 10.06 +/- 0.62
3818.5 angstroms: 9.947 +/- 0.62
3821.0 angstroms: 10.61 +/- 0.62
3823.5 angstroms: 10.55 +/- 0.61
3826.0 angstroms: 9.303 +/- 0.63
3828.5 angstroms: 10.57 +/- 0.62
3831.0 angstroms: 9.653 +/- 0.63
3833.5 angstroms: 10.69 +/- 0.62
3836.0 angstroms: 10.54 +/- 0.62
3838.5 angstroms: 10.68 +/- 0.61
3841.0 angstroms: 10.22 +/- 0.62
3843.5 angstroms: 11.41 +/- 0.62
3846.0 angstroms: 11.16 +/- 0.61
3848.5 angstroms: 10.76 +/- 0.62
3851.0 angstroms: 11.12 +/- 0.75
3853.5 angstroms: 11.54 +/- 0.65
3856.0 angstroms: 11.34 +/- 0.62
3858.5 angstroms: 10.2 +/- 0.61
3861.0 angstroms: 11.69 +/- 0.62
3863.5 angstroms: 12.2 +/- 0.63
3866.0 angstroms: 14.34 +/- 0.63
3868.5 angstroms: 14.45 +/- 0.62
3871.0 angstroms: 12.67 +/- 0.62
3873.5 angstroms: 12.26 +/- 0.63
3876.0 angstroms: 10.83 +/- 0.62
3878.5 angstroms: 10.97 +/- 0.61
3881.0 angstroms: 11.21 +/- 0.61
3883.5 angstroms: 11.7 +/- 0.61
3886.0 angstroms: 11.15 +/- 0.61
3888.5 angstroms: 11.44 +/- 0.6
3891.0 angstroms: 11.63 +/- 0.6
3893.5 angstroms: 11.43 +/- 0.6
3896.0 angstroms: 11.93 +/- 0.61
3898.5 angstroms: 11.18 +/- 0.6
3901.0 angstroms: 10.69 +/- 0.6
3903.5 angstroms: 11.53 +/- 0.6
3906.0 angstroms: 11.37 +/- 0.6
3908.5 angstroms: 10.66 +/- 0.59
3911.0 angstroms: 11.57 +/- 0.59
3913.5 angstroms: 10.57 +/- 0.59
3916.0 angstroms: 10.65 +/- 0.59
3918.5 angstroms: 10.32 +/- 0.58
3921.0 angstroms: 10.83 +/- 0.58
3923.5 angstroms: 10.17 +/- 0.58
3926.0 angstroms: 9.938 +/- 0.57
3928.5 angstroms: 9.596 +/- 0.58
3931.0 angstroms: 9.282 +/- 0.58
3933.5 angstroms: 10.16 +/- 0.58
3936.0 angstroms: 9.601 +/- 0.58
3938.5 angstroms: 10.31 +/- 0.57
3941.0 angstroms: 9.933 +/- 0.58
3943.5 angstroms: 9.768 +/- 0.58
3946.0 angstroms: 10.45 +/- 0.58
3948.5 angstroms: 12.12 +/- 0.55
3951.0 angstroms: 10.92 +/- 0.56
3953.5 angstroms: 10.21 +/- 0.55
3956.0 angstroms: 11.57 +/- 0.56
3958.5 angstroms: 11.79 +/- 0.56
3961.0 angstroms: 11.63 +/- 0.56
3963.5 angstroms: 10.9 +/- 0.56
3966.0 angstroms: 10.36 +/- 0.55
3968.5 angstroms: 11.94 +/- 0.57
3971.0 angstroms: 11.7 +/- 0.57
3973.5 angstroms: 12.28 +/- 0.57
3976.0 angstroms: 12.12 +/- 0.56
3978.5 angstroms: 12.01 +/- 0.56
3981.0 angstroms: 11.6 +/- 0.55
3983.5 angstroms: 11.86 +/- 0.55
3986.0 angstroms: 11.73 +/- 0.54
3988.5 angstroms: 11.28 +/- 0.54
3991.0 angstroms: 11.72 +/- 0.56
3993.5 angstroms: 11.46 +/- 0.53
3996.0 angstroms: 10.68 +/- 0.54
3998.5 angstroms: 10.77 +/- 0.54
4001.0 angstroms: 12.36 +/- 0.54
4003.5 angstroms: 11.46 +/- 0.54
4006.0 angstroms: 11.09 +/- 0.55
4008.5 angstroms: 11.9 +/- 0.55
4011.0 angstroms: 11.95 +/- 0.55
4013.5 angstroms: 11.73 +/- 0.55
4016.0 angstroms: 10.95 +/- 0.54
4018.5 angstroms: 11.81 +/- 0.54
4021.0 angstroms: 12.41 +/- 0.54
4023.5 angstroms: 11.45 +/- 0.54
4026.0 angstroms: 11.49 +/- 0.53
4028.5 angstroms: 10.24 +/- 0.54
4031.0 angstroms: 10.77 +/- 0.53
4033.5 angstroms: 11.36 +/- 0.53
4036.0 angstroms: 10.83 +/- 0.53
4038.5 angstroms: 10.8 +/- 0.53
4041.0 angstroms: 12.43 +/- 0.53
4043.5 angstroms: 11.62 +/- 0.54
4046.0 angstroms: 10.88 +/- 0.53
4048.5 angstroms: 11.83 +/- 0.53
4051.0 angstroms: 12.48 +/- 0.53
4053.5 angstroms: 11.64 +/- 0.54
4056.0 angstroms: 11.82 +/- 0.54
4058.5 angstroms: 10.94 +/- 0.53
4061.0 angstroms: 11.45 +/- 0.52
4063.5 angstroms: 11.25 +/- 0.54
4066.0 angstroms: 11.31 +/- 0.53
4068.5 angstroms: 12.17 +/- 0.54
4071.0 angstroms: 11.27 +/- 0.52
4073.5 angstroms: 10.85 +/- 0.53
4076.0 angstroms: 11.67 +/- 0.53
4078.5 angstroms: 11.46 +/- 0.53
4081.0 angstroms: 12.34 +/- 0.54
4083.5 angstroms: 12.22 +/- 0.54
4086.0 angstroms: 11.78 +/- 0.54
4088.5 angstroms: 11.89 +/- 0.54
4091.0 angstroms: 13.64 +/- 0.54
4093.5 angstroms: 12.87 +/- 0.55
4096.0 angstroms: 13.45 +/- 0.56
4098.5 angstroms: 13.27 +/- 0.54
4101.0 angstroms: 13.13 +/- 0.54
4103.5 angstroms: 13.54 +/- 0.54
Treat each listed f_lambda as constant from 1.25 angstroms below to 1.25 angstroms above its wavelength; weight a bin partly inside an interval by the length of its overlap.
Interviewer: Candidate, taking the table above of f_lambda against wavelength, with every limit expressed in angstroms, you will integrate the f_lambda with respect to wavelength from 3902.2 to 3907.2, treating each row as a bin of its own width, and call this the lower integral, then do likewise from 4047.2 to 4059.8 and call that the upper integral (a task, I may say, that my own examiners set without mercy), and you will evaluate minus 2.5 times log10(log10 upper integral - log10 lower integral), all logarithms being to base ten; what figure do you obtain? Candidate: 1.0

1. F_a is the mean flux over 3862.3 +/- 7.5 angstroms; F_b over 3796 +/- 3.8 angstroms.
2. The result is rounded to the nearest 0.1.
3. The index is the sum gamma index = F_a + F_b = 22.3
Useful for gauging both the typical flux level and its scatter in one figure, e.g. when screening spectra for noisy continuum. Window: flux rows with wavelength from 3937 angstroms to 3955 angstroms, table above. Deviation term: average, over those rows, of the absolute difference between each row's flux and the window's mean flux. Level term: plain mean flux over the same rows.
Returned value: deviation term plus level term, 11.1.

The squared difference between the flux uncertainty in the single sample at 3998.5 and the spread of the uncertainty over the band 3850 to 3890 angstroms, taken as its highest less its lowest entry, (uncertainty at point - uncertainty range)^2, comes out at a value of 0.152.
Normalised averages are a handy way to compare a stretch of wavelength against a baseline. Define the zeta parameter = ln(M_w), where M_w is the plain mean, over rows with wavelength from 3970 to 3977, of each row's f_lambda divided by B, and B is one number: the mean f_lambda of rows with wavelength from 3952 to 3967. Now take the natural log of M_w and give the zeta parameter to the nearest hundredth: 0.08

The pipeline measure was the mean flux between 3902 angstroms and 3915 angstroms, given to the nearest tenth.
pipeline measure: 11.1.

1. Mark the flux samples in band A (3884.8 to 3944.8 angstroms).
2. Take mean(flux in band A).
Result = 10.7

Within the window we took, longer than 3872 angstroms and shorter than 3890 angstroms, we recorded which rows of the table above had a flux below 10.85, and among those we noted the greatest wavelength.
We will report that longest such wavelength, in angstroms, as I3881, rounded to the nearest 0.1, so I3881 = 3876.0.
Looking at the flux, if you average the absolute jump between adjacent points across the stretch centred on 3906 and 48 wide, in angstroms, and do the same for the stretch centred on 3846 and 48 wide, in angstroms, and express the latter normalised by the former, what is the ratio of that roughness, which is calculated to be 1.54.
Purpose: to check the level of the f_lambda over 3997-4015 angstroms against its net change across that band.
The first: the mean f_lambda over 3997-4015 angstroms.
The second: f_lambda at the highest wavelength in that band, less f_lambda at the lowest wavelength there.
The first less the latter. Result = 10.6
